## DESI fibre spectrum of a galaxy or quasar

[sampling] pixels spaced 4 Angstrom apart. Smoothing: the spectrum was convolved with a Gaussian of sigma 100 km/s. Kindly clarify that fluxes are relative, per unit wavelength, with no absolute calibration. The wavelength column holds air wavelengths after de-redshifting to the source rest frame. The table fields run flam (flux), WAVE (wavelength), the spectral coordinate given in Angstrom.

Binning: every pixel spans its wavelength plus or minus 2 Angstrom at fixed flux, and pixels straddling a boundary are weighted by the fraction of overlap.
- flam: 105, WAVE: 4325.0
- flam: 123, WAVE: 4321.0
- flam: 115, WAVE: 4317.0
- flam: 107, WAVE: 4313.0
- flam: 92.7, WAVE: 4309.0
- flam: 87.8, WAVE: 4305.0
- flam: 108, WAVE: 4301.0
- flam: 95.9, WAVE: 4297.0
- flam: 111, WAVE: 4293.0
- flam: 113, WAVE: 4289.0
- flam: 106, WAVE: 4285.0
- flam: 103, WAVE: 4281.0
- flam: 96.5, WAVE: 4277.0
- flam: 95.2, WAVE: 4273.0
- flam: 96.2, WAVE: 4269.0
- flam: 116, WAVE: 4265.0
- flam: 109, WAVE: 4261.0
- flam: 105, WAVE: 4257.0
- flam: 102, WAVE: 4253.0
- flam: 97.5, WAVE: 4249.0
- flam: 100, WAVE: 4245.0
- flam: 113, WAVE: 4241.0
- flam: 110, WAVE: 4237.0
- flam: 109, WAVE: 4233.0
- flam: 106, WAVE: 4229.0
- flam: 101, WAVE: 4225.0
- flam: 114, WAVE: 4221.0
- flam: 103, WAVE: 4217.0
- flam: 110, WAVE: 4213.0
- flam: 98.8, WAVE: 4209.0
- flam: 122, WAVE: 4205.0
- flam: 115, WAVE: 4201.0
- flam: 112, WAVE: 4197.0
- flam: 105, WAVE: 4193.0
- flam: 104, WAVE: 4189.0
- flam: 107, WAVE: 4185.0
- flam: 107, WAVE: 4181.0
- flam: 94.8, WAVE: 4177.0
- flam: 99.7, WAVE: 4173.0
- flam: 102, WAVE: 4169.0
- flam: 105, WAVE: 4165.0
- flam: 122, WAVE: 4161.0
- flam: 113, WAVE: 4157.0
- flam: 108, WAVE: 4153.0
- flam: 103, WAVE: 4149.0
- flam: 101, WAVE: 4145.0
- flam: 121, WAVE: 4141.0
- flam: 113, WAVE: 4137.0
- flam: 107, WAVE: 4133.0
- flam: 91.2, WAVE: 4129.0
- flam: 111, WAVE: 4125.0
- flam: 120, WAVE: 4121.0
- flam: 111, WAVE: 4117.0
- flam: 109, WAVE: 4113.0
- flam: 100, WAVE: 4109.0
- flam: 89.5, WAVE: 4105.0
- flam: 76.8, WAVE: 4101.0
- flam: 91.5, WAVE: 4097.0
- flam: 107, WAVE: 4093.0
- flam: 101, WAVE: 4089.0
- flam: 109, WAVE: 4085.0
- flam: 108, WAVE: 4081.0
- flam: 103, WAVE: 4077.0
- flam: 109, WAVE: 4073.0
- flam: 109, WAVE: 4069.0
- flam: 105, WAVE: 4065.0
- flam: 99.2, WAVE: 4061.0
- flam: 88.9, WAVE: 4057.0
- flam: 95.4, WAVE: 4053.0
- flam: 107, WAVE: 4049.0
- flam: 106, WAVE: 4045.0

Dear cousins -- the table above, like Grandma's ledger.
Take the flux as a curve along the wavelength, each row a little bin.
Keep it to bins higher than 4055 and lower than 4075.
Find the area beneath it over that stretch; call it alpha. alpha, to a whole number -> 2044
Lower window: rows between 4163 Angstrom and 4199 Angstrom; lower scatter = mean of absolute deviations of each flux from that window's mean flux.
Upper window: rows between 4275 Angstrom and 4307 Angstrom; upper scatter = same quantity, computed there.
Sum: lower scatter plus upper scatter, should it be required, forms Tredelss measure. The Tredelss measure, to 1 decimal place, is 10.4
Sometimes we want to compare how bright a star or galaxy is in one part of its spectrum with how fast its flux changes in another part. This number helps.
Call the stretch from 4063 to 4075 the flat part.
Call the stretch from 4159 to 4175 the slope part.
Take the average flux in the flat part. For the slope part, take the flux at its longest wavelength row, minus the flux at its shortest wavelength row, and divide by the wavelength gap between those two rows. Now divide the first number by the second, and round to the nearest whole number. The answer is -58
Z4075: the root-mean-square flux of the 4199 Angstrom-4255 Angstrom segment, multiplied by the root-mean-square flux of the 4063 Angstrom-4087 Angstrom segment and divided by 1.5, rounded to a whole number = 7679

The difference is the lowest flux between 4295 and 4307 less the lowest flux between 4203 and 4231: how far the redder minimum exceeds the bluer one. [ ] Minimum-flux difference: -11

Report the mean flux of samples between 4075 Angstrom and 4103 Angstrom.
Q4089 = 99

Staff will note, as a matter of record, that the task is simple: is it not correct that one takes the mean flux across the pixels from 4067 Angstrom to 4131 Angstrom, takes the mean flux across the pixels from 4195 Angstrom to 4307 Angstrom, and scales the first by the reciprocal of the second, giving 0.97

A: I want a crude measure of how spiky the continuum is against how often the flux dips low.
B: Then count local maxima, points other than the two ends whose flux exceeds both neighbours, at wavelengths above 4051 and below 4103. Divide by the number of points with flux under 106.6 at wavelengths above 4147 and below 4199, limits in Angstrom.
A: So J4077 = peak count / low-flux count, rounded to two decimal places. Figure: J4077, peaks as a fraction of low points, 0.29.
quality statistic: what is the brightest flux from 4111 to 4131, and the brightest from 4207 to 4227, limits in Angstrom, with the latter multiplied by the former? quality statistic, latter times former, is 13680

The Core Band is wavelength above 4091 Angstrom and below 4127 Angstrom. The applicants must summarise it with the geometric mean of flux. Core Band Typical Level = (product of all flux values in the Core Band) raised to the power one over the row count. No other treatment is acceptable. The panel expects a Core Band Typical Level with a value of 101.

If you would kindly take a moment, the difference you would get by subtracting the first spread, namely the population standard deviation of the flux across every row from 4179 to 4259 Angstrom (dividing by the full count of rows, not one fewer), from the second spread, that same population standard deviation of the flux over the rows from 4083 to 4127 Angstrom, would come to 5.7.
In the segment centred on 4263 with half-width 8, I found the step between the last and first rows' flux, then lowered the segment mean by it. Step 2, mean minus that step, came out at 115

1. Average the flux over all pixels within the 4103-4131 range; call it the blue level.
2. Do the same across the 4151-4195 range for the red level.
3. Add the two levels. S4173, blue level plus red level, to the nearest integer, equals 211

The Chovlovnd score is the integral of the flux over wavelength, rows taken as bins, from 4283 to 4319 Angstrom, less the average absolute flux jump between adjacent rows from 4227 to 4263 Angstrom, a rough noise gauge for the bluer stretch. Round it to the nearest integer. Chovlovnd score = 3741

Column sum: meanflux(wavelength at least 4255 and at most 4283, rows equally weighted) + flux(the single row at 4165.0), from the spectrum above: 208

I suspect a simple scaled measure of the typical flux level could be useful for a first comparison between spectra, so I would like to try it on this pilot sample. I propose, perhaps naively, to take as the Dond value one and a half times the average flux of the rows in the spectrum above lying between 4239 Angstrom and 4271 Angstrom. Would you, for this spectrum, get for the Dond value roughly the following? 157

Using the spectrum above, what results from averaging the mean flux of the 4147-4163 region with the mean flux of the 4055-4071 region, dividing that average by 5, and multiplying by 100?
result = 2120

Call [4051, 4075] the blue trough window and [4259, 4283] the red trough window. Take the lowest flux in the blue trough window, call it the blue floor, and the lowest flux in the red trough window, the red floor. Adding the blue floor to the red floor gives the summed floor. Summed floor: 184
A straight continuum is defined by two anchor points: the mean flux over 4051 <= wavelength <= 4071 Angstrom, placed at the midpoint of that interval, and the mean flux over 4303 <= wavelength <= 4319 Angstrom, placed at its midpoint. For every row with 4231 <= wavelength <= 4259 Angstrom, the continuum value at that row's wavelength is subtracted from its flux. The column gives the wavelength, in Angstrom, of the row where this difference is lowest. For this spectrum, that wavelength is 4249.0 Angstrom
